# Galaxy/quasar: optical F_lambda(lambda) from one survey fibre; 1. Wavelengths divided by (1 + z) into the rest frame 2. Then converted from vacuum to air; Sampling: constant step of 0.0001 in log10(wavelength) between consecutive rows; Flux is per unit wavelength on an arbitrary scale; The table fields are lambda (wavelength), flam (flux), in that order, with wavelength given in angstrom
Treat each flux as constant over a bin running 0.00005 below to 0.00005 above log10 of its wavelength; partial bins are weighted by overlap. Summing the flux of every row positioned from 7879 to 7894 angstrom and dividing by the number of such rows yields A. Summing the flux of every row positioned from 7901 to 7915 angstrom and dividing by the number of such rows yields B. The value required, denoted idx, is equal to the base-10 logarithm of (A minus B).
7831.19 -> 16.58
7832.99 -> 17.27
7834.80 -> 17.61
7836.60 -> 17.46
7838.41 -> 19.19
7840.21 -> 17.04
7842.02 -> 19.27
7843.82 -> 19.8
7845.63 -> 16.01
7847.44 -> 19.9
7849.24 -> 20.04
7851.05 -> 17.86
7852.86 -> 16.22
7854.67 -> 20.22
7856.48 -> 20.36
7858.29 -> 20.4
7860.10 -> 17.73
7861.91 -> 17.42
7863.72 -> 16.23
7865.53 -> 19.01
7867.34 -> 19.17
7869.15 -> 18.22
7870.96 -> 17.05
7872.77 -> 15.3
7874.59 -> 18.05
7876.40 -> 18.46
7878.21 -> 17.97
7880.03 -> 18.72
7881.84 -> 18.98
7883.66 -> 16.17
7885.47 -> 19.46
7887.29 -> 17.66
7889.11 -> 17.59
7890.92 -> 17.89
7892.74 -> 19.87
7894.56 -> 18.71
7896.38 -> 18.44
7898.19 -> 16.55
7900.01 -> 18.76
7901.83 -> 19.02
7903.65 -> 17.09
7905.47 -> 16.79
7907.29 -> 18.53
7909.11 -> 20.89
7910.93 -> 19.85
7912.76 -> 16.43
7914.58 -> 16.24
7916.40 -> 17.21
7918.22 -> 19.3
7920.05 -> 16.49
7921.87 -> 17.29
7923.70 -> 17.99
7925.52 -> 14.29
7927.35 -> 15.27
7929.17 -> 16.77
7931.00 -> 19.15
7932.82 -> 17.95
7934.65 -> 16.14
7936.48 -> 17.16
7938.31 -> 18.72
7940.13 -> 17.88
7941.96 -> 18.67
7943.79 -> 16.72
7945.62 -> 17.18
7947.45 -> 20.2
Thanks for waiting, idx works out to -0.7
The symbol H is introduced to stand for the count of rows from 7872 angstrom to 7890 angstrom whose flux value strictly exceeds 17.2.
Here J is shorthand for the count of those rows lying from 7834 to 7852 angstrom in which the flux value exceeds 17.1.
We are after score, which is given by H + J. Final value 16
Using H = 8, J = 8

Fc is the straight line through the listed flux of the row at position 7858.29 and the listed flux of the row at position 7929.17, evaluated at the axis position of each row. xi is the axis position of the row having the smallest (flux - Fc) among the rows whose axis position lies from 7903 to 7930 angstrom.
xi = 7925.52 angstrom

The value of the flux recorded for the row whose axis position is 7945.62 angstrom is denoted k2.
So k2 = 17.18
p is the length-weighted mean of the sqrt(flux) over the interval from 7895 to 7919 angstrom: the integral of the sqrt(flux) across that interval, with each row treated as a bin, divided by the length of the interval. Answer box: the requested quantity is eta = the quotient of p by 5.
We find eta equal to 0.8503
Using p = 4.25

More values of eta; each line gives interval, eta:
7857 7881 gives 0.8487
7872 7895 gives 0.8494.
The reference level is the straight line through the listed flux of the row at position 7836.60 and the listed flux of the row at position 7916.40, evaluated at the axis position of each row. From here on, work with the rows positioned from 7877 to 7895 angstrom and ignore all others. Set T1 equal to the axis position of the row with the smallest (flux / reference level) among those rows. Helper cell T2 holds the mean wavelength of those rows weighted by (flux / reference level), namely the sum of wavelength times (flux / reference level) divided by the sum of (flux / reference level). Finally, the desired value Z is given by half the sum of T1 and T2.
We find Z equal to 7885.1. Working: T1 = 7883.66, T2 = 7886.4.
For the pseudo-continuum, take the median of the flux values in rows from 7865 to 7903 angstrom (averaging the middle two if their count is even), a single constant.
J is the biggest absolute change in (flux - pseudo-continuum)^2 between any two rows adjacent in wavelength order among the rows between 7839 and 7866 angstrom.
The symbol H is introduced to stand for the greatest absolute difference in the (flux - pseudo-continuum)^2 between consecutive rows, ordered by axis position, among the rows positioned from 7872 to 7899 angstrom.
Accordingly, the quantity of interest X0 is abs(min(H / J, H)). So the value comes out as 2.1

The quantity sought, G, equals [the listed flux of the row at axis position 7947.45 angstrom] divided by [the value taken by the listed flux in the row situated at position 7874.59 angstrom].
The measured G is 1.12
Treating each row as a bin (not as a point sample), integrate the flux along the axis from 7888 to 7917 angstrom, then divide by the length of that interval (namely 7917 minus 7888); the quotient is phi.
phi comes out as 18.1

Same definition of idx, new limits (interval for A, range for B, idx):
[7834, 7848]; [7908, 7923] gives -0.5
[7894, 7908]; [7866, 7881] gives -0.9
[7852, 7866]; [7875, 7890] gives -0.5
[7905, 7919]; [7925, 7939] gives 0.1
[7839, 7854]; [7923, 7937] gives 0.2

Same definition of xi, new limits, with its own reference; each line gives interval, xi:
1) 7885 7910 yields 7898.19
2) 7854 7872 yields 7863.72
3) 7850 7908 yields 7852.86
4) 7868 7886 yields 7872.77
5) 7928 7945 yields 7934.65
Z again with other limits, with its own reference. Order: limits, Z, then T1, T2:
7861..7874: 7870.0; 7872.77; 7867.3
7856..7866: 7862.3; 7863.72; 7860.8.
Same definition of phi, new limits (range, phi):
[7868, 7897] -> 18.0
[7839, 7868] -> 18.5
